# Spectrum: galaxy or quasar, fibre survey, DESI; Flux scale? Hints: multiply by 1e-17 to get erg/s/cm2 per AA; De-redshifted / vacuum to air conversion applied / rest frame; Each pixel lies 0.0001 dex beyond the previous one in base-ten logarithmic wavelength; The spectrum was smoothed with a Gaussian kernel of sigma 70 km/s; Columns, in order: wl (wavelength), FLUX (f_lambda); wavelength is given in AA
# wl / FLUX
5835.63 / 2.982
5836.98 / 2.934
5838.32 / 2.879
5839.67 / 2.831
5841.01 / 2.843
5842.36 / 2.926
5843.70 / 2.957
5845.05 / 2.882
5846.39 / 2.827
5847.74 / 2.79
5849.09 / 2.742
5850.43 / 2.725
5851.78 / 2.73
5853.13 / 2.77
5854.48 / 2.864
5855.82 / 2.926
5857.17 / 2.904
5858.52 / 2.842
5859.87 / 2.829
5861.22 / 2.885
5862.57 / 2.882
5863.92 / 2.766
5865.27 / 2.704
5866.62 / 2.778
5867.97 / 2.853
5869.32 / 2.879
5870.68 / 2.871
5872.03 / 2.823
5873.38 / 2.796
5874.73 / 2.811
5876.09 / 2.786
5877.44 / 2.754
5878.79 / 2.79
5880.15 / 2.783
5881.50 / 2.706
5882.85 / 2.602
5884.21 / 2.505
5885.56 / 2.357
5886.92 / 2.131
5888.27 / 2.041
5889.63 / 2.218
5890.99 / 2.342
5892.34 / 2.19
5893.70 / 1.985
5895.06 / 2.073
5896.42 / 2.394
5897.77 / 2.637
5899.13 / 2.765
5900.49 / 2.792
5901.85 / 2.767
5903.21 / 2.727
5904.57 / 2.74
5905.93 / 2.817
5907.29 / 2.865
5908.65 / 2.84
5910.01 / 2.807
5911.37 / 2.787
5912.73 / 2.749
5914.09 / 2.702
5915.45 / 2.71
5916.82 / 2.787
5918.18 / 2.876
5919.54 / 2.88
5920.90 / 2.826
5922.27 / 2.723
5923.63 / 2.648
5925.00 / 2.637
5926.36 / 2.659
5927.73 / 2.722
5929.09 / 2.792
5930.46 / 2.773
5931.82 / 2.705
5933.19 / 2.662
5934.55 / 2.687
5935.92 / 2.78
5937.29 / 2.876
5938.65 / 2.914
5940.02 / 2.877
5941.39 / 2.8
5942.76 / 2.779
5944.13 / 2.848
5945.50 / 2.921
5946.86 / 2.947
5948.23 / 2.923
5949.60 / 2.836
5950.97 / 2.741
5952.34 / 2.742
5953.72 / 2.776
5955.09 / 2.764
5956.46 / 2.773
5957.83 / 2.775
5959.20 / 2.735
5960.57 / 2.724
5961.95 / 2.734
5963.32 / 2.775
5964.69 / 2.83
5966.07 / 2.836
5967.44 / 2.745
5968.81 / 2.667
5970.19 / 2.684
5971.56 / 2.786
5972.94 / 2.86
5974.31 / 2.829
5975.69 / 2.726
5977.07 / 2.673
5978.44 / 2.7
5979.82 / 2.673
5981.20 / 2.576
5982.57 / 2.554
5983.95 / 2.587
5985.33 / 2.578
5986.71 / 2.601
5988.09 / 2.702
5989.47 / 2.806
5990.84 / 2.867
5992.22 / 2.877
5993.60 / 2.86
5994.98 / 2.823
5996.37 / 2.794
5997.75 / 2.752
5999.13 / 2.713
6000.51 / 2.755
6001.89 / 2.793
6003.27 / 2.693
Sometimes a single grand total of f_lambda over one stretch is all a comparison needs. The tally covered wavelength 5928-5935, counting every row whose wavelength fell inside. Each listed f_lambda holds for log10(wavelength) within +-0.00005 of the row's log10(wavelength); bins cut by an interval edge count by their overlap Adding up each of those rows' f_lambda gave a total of 13.6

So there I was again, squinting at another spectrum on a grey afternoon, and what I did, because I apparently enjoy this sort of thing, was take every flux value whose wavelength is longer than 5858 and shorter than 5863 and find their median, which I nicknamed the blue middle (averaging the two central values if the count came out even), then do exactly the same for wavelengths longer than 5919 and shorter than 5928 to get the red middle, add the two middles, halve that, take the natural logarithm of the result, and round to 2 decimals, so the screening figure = 1.03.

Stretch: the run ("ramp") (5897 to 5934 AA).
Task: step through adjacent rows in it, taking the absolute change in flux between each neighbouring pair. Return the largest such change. 0.128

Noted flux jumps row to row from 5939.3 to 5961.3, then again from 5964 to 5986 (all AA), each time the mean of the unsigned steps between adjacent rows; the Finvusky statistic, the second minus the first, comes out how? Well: 0.013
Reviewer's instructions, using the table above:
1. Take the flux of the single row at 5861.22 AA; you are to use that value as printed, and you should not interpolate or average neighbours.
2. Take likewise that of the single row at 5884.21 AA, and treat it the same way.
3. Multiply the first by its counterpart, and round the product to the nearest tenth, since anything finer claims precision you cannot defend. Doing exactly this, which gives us 7.2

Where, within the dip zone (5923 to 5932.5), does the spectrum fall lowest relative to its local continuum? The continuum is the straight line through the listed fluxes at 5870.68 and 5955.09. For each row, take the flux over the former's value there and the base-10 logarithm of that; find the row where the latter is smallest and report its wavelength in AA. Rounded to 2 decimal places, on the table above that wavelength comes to 5925.00 AA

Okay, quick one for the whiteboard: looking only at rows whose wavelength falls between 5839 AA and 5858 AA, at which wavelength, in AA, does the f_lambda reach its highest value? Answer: 5843.70 AA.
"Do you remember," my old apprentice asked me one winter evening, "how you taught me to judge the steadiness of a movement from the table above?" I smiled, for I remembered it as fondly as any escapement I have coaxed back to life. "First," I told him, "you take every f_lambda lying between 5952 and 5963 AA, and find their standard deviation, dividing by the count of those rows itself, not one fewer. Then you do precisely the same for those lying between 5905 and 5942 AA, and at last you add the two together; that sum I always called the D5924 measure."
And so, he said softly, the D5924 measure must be 0.10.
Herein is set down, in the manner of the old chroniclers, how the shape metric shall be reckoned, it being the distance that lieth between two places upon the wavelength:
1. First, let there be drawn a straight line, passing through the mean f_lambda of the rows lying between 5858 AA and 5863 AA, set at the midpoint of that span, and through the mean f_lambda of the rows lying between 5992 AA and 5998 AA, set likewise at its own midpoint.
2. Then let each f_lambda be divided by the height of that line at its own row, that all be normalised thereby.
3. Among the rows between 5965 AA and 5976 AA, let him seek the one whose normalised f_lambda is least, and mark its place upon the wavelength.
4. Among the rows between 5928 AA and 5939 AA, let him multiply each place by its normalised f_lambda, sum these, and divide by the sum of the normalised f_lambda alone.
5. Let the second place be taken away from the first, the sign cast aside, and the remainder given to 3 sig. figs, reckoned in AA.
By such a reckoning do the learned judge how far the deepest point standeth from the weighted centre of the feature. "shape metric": 34.9 AA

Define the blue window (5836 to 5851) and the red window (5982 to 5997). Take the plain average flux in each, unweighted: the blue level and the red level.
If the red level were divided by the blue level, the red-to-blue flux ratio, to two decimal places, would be 0.96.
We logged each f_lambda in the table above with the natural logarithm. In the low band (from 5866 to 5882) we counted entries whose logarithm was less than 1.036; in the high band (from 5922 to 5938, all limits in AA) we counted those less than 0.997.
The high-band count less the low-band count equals -2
